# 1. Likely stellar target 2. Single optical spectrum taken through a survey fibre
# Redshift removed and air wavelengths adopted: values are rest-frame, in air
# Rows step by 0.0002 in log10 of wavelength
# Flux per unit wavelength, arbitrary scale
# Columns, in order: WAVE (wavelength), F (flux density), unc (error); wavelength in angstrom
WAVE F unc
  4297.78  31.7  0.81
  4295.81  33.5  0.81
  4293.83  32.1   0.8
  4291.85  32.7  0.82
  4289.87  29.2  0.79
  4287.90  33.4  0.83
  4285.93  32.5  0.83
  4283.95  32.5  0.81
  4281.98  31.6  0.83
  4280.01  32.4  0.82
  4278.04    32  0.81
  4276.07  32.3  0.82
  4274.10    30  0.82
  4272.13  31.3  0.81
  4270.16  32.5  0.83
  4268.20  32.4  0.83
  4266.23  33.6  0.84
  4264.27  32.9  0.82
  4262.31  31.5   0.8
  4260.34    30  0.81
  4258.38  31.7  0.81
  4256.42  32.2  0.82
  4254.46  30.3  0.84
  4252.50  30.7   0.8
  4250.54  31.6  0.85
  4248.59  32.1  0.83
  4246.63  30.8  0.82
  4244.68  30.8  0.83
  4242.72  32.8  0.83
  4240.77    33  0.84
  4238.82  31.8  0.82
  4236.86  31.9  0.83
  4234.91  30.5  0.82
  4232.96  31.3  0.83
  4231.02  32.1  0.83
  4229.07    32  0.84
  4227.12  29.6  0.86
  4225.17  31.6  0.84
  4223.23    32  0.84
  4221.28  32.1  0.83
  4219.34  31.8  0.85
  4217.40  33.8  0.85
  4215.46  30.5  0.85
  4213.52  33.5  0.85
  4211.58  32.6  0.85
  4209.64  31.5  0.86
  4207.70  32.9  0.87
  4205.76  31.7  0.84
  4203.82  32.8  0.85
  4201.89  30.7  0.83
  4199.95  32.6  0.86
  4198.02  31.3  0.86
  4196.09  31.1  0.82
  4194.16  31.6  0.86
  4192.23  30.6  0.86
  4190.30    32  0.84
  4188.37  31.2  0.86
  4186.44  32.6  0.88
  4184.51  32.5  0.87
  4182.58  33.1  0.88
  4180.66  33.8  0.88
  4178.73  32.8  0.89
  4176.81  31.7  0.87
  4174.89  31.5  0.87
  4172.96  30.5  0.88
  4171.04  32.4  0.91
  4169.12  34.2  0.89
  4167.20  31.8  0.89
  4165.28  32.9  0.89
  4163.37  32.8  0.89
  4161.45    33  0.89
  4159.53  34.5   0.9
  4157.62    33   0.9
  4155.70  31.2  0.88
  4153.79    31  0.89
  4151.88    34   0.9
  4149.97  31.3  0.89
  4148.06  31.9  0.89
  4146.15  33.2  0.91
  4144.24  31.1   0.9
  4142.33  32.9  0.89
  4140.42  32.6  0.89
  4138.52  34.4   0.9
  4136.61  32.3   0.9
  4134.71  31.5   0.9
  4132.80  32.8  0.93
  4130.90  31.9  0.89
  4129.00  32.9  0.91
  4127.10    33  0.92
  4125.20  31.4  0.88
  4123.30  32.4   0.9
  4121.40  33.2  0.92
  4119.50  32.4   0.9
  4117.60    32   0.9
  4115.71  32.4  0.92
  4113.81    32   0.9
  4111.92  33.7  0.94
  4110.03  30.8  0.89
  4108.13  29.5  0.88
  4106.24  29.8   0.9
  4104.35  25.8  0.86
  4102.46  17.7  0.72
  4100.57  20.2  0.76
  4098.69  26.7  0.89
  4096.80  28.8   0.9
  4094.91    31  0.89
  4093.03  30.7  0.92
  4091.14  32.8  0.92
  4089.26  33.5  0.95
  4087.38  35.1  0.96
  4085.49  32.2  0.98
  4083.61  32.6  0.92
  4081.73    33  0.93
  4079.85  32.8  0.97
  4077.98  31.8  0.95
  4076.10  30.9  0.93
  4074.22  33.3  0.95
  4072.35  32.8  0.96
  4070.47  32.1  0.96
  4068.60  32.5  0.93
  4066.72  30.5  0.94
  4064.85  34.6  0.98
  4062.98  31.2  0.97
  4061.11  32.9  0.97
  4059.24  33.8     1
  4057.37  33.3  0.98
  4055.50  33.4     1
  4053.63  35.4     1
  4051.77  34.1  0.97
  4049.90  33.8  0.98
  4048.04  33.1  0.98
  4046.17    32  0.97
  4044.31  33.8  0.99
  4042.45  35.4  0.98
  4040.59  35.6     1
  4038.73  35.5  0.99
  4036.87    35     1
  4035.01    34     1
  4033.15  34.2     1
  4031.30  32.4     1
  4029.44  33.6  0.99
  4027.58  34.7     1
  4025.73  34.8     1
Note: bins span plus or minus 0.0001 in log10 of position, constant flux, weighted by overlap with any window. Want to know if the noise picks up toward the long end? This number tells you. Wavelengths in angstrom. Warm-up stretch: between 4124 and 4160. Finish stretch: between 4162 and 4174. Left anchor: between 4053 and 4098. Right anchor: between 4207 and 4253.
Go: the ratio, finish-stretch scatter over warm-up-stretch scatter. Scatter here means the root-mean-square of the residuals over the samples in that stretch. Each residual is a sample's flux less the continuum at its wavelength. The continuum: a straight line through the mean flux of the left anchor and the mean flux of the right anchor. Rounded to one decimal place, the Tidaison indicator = 1.1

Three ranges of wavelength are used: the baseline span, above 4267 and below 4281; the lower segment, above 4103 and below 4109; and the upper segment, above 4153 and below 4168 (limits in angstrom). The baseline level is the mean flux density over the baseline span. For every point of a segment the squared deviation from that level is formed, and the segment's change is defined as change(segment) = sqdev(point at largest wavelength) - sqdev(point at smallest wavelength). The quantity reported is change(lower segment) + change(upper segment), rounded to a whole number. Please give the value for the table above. -32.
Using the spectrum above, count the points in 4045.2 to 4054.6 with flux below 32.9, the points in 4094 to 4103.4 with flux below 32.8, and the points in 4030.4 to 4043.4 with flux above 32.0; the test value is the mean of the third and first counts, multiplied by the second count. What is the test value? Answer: 20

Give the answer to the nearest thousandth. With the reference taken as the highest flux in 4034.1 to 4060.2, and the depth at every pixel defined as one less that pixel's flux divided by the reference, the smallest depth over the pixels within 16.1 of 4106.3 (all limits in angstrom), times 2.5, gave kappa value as 0.133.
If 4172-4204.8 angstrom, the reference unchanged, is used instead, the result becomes 0.126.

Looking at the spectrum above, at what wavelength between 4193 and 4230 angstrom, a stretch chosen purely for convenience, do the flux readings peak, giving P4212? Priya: 4217.40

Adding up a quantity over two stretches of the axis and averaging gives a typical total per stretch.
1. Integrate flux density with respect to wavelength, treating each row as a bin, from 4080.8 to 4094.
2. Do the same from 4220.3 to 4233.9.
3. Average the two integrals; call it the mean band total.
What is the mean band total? 431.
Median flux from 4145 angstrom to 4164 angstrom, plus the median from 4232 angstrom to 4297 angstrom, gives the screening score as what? 64.9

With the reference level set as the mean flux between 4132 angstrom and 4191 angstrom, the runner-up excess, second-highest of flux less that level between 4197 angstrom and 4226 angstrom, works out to 1.0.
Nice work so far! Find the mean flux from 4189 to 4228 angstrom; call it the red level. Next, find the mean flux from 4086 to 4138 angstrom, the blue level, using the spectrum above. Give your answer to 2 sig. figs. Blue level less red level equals -1.2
